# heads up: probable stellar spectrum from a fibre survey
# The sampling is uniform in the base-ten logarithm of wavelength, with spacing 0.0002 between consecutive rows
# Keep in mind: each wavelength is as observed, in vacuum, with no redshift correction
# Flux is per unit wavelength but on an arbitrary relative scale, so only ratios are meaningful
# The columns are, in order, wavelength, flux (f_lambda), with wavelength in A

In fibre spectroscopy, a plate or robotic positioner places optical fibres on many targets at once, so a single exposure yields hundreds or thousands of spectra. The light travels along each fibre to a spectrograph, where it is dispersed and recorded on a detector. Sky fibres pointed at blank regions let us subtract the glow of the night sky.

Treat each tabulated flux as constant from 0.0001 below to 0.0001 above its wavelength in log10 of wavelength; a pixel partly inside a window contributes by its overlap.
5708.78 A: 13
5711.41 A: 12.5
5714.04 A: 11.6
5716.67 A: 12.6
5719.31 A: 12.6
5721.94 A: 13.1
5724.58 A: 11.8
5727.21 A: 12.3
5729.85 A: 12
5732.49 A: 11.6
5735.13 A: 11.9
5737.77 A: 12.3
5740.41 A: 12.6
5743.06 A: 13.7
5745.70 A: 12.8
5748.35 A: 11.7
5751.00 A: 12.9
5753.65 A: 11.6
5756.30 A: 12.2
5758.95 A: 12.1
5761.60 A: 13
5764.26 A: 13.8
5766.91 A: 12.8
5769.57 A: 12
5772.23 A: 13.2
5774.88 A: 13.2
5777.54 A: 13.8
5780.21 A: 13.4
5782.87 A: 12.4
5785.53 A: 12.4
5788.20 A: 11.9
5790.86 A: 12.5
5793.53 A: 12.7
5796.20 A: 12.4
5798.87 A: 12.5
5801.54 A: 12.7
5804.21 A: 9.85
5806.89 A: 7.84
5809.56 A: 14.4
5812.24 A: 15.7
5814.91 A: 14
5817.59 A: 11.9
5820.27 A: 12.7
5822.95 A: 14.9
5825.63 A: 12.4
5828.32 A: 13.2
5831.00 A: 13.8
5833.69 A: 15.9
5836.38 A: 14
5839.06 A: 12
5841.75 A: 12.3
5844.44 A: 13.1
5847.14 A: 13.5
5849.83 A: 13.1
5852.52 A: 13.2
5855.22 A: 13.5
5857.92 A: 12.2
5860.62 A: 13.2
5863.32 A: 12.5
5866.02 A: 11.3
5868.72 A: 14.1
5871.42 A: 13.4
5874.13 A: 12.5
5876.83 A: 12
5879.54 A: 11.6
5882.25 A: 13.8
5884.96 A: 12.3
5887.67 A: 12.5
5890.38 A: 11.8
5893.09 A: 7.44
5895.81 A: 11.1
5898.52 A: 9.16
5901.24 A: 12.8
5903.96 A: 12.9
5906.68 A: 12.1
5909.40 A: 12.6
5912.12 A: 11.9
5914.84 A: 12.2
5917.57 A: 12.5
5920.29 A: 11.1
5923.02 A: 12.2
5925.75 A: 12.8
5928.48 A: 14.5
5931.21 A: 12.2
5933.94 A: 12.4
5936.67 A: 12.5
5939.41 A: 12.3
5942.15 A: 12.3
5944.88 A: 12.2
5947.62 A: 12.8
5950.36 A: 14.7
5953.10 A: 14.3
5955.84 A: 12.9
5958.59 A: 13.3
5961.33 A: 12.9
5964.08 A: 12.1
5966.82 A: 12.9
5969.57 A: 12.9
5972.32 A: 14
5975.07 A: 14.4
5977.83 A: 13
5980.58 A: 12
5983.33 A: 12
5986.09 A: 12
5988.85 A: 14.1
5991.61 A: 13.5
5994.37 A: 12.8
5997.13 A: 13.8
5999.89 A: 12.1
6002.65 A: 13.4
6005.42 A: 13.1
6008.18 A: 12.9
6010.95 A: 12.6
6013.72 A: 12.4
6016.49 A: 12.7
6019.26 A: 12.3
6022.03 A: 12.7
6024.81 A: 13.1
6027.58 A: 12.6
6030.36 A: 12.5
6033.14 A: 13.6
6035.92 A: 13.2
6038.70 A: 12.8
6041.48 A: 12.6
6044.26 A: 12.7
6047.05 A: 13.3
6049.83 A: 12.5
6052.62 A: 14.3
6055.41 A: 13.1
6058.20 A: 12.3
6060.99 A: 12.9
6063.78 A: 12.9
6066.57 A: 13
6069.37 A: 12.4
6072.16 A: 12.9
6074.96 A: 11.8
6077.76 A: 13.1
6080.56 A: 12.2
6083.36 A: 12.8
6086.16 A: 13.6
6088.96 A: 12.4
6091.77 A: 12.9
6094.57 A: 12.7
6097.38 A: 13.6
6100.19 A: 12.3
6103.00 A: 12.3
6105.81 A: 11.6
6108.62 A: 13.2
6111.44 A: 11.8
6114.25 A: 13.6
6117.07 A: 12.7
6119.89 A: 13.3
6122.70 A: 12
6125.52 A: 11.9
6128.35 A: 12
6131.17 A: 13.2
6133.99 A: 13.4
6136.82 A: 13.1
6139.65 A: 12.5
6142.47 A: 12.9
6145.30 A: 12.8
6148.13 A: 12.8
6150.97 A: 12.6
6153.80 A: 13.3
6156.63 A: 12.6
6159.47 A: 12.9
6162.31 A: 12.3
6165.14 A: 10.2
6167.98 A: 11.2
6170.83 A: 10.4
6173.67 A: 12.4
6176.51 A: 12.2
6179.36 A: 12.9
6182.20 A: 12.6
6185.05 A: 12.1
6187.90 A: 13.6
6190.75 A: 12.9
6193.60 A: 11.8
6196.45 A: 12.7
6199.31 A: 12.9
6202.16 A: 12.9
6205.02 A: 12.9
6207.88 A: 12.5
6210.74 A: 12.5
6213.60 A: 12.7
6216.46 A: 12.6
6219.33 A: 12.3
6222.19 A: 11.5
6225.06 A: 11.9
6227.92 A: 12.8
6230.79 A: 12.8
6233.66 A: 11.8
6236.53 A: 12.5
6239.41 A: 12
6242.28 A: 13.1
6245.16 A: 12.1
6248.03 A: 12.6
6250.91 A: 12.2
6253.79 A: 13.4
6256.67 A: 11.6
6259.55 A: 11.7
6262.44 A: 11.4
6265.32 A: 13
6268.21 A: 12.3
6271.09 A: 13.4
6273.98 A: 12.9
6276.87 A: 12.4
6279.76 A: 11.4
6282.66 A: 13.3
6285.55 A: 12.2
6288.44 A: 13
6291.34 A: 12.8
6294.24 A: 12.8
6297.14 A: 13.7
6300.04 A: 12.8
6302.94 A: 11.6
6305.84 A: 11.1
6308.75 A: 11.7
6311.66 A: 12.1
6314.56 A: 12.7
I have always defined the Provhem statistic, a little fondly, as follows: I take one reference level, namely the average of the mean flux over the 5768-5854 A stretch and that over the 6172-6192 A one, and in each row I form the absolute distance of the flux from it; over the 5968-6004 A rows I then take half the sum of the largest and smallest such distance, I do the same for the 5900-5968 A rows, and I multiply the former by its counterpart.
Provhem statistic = 0.8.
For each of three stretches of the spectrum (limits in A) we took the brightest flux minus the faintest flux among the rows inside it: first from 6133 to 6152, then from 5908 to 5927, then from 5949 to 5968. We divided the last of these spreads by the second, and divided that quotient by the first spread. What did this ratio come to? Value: 1.70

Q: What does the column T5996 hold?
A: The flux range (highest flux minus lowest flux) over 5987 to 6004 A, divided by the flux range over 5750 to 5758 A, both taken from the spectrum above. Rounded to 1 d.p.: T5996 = 1.5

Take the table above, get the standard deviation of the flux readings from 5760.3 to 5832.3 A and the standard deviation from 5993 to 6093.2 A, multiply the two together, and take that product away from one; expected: 0.3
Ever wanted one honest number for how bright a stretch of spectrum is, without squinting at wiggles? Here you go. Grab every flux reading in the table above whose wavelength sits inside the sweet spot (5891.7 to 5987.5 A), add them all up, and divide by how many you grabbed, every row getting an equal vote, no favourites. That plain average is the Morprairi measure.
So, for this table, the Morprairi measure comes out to 12.4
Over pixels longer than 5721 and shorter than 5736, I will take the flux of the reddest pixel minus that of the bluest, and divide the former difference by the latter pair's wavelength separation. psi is -0.09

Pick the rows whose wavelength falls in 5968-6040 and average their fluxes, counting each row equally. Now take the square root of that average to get 3.60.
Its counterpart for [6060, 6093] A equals 3.57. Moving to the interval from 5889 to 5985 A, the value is 3.53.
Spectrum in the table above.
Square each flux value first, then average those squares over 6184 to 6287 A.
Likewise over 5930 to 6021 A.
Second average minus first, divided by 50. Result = 0.23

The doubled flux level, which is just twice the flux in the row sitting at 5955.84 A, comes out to 25.8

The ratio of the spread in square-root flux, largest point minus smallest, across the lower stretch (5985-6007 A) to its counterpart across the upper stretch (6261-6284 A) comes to 1.02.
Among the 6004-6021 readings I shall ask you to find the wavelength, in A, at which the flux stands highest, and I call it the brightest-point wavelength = 6005.42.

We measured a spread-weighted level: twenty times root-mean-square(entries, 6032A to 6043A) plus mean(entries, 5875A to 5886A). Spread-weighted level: 274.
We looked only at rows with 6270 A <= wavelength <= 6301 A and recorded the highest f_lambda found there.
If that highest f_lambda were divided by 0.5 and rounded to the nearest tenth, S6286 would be 27.4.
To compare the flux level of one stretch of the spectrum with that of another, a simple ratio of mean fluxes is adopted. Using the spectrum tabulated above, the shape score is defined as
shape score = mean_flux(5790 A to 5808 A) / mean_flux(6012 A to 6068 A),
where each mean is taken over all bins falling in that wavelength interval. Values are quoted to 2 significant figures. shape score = 0.89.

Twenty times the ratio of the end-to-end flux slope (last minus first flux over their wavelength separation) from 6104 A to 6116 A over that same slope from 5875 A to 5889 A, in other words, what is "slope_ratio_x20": 103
